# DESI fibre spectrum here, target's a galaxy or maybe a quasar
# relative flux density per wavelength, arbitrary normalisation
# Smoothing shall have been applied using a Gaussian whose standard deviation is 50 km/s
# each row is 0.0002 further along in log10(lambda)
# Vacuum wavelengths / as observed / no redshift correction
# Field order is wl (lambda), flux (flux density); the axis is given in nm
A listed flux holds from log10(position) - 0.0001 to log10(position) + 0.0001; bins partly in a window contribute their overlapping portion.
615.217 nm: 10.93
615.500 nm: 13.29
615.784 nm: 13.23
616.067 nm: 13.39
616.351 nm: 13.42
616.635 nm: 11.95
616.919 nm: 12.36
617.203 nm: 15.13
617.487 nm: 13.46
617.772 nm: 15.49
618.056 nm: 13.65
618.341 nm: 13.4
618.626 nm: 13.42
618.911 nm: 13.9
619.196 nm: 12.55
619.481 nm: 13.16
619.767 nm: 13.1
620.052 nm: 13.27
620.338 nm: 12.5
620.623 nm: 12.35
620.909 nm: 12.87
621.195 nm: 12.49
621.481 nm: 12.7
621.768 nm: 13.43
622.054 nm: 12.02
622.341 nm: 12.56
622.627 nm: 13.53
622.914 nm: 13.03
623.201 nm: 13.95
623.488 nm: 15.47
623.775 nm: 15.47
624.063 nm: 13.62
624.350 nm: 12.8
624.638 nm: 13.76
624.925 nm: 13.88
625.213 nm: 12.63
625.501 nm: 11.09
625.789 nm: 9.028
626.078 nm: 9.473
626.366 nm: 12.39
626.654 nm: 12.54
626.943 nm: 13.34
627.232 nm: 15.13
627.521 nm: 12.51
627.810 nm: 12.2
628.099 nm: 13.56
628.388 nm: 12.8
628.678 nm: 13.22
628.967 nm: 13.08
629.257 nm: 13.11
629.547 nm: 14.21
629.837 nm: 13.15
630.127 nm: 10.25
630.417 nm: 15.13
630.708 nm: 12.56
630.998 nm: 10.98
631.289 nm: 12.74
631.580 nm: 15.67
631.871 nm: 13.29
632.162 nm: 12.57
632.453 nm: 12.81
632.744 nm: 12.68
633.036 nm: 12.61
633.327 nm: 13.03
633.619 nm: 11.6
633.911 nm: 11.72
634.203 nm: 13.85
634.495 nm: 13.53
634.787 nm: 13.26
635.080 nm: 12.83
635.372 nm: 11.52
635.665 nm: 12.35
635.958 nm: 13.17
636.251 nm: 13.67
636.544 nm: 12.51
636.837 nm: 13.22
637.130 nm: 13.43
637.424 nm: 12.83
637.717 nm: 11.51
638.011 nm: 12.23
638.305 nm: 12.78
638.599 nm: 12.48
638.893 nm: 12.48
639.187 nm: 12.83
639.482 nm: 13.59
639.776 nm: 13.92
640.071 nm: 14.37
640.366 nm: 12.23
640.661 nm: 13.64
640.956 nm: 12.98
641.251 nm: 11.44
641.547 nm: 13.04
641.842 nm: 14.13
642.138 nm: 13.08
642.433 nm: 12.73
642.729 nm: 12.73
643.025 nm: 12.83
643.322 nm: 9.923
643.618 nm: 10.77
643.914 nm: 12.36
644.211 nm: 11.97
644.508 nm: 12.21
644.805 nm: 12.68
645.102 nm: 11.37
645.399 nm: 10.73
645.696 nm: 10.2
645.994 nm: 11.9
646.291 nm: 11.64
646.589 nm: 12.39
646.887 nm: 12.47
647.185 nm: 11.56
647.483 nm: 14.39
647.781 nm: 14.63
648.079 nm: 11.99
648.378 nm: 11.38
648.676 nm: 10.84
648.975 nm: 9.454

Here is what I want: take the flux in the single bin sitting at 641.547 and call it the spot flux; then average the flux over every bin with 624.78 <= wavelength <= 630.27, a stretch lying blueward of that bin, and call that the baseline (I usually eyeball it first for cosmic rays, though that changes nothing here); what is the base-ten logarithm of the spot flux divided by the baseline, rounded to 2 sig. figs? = 0.018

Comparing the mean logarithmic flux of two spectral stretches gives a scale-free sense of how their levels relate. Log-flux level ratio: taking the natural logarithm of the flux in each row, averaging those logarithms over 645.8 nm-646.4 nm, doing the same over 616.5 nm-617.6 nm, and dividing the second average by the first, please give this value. 1.05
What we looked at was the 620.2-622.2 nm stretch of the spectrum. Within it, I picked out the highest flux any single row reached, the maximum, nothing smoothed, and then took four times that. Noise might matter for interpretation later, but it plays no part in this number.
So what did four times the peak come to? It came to 54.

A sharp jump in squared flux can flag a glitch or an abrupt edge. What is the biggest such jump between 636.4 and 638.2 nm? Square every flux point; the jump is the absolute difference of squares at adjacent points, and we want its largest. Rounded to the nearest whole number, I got 32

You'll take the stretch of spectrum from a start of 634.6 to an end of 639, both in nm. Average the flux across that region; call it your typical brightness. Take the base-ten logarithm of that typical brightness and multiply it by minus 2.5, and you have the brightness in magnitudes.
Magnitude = -2.76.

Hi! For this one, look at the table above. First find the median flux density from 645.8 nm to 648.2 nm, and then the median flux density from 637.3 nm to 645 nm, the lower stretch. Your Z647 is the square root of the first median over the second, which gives 0.979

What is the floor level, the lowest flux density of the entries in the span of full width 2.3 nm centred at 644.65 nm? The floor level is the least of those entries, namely 10.2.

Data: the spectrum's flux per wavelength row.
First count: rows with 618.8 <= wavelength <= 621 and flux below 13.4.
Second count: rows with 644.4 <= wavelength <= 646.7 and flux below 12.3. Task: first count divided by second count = 1.2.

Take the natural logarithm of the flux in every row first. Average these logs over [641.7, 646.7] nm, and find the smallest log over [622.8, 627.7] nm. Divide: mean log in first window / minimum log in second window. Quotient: 1.13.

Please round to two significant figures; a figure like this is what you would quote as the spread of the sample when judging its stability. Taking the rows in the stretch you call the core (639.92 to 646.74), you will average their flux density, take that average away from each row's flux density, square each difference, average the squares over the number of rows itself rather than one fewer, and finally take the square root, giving 1.1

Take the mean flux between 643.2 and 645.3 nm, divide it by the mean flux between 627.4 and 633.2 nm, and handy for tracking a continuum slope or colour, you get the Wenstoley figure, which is 0.896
